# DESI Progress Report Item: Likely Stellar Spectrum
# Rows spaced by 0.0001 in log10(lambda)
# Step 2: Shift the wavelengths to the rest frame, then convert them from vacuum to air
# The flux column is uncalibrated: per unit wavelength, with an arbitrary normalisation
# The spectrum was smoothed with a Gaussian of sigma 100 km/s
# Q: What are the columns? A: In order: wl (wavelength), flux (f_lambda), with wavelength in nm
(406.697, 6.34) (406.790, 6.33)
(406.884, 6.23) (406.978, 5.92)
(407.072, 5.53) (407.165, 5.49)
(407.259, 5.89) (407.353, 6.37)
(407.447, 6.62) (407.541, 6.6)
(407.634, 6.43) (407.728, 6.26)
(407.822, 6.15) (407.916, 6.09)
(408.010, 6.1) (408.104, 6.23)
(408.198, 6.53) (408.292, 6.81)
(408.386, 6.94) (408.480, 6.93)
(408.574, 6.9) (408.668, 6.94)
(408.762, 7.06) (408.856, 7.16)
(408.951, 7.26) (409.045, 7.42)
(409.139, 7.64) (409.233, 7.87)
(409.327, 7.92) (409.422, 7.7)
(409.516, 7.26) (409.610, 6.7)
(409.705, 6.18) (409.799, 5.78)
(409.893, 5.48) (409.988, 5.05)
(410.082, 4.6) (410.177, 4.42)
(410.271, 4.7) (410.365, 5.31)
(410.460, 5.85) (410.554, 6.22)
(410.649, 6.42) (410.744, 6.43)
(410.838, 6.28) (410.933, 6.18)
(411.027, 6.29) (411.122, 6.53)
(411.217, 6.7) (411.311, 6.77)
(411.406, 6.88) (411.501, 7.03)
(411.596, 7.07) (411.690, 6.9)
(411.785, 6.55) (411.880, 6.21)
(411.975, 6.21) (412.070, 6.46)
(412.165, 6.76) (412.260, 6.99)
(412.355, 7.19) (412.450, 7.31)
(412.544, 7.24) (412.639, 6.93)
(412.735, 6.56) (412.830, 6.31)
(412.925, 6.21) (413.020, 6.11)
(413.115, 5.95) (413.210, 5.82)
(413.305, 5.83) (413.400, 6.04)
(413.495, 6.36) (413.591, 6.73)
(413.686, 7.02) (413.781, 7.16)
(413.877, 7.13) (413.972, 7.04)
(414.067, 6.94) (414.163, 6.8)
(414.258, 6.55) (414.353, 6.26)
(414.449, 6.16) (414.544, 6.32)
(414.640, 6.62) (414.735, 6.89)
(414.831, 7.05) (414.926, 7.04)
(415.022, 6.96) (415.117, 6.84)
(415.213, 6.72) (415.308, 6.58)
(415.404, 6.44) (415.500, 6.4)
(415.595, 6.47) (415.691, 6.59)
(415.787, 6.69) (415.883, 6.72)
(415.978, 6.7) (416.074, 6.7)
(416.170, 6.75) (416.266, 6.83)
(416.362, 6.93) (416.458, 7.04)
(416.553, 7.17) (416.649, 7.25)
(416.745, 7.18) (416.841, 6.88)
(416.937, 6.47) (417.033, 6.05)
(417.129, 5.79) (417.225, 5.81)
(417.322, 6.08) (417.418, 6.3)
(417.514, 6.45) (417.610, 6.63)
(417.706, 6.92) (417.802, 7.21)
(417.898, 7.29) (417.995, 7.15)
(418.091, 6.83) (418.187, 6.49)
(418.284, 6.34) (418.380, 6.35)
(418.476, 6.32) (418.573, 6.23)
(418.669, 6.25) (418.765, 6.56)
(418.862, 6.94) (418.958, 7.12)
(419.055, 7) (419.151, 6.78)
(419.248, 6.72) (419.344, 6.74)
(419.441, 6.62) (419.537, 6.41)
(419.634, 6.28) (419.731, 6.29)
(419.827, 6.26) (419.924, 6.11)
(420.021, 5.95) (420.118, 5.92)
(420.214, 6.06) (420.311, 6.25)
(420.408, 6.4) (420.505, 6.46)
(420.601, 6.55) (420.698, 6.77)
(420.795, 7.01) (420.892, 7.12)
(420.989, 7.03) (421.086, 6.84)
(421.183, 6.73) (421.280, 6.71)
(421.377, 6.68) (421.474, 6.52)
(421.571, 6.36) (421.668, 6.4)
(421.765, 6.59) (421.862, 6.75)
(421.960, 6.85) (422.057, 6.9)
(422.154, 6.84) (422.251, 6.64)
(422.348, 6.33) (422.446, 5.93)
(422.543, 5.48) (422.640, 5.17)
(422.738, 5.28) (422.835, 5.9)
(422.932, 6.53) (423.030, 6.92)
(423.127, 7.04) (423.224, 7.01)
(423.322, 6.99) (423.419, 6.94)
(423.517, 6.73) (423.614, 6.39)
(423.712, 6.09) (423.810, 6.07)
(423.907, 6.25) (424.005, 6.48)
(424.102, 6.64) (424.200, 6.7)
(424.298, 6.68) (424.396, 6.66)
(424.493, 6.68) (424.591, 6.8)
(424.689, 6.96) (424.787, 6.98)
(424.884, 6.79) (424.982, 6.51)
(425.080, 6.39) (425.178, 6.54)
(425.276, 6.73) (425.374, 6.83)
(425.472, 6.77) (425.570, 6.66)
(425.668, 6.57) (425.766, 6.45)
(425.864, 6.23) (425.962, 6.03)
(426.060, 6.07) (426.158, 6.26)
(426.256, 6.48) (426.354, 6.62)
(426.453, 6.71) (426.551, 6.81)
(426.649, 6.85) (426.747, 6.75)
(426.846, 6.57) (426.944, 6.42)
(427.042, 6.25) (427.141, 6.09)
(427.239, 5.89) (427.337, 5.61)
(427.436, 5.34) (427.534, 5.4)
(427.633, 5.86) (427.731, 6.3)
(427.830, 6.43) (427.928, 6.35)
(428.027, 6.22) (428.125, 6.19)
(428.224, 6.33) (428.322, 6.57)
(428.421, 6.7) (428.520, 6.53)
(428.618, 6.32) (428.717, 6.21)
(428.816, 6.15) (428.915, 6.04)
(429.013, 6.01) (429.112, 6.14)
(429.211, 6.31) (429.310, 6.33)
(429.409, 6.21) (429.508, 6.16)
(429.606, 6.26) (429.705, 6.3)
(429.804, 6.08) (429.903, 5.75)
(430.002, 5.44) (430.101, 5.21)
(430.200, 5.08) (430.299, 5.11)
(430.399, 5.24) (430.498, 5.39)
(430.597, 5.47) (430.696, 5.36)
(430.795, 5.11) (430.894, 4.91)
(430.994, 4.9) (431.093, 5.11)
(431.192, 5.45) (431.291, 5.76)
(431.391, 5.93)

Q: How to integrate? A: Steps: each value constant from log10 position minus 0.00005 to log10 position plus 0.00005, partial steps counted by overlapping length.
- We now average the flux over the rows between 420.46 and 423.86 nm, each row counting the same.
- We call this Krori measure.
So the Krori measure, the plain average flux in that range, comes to 6.53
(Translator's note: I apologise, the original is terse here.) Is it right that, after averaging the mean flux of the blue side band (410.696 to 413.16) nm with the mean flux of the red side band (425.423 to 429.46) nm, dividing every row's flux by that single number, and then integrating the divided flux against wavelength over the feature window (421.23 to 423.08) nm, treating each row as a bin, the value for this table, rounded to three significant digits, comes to 1.82 nm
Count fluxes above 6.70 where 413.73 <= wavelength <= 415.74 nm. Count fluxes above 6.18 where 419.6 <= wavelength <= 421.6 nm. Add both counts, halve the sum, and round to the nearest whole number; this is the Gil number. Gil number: 14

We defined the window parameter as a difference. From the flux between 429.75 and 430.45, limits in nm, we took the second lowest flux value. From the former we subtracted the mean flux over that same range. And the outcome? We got -0.31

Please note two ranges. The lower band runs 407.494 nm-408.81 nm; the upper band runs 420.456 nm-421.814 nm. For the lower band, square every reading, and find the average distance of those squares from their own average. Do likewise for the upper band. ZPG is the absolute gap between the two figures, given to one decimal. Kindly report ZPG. 1.6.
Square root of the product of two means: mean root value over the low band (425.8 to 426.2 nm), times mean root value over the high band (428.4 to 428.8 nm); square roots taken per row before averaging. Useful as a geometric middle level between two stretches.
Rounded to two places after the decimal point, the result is 2.51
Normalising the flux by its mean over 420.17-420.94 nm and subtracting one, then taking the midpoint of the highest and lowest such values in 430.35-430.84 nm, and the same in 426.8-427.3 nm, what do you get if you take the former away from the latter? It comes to 0.14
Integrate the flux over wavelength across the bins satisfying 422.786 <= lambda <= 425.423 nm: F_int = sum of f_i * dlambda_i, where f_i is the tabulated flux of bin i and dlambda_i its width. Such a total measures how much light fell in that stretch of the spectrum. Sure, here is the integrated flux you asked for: 18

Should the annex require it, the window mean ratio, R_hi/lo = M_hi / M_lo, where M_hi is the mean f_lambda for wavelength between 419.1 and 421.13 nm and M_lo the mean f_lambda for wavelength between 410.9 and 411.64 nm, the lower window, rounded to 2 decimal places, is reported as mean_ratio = 0.97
